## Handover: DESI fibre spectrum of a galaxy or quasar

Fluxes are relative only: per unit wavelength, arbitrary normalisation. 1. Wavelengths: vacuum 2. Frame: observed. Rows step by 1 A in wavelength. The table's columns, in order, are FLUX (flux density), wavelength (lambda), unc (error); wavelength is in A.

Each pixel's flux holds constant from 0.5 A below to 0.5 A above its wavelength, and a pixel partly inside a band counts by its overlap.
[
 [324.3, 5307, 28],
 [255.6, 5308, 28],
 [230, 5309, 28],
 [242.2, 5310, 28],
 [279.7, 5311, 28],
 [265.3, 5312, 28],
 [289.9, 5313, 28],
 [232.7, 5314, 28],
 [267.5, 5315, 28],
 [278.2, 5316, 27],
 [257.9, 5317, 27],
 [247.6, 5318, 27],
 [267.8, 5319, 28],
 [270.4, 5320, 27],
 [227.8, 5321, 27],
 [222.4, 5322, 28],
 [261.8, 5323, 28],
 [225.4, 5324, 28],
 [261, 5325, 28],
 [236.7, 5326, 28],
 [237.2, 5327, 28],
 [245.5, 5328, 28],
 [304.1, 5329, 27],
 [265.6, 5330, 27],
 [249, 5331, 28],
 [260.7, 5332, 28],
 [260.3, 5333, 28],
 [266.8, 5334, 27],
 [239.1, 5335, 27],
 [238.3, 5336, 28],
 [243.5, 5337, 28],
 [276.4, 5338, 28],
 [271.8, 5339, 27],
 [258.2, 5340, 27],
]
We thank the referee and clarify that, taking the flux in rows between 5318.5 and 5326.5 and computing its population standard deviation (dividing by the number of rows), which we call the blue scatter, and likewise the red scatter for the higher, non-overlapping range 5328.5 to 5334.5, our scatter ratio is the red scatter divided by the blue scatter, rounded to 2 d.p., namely 0.90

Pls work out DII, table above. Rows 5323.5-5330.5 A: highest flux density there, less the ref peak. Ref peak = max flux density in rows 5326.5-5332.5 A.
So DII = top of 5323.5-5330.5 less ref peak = 0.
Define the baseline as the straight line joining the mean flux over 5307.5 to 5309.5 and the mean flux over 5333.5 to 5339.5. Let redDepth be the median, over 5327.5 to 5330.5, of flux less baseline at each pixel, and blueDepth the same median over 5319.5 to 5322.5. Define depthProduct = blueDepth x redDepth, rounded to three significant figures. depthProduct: -265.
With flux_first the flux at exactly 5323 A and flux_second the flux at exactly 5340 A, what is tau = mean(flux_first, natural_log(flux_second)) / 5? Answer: 26.74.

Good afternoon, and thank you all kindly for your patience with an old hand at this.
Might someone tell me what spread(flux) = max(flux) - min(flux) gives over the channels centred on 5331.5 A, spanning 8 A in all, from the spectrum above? 65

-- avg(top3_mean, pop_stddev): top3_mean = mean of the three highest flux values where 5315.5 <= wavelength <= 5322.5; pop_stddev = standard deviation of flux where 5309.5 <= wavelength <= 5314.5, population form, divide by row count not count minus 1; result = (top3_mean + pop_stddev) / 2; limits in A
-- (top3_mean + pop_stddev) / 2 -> 147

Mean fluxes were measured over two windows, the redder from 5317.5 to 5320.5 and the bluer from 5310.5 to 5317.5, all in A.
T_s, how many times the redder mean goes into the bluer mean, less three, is -1.98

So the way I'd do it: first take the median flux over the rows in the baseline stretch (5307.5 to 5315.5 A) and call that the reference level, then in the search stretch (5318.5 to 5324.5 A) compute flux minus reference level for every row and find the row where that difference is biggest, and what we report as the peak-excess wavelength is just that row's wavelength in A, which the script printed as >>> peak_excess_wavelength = 5320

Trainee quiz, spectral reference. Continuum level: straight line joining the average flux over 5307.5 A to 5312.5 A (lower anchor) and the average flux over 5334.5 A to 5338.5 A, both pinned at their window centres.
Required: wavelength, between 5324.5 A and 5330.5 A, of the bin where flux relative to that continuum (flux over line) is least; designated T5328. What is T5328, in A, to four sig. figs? 5326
